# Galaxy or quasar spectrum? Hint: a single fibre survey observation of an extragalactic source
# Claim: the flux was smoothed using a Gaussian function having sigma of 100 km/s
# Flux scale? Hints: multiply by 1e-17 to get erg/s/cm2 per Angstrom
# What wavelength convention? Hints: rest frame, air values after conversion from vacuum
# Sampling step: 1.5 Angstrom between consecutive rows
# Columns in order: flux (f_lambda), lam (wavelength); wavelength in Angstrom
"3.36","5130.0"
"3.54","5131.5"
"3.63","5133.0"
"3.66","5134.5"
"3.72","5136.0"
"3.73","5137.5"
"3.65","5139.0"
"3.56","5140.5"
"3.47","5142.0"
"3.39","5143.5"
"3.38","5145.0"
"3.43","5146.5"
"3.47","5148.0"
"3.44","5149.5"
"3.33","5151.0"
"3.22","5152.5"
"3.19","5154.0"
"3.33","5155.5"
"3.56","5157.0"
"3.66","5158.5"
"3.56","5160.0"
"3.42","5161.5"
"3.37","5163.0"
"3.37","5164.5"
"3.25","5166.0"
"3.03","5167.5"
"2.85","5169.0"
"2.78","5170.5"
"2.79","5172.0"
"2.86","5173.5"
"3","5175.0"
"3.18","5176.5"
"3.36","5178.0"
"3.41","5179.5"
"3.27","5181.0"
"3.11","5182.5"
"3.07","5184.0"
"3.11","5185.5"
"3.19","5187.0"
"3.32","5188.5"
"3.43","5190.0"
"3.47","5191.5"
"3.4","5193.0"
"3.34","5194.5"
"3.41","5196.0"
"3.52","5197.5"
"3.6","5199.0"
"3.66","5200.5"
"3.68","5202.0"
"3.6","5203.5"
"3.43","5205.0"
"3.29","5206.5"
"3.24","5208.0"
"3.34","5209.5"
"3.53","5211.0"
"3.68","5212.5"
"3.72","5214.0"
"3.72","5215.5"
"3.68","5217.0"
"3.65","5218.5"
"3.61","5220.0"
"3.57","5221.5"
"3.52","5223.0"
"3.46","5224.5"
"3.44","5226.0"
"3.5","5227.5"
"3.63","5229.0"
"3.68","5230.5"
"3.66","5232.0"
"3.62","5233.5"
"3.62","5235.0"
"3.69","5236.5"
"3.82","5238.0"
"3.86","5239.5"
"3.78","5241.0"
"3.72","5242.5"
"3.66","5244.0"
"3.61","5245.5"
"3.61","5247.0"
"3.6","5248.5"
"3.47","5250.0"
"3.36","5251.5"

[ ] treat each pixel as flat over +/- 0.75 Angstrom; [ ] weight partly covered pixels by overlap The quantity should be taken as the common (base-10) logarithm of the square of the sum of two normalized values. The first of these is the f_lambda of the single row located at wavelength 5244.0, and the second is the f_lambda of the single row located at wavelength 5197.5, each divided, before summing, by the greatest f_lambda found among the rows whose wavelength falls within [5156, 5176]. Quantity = 0.585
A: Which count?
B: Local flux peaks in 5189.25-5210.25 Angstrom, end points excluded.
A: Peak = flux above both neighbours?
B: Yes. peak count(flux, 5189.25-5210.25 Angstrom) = 2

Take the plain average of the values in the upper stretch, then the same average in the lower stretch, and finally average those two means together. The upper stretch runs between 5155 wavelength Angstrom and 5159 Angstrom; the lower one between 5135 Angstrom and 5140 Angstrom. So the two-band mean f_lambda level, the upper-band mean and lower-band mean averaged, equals 3.61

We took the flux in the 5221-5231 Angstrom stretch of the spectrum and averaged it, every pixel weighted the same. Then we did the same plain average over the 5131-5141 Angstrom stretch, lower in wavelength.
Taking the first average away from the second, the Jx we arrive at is 0.1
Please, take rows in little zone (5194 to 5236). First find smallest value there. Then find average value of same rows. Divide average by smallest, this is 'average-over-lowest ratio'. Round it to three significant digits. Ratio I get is 1.10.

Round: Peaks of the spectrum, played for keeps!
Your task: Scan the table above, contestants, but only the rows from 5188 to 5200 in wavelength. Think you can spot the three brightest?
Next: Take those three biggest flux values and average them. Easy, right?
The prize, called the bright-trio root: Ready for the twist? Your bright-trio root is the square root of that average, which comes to 1.88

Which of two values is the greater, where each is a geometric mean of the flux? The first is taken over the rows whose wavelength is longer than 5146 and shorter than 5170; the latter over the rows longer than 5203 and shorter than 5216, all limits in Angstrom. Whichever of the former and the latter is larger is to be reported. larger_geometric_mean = 3.50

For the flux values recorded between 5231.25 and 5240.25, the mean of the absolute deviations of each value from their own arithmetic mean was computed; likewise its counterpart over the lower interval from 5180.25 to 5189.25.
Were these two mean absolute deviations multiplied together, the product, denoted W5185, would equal 0.0070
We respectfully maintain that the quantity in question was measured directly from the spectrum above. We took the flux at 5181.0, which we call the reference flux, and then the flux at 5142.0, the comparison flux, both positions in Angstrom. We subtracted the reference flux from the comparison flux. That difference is 0.2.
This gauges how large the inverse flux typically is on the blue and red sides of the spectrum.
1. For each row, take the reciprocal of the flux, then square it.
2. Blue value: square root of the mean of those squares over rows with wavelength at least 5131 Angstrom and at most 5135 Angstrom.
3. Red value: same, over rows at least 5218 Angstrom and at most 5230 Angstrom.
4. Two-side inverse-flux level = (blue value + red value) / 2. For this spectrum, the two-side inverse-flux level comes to 0.280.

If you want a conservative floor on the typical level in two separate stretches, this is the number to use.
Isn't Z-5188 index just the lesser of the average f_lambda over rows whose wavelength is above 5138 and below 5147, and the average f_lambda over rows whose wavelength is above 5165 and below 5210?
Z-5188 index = 3.27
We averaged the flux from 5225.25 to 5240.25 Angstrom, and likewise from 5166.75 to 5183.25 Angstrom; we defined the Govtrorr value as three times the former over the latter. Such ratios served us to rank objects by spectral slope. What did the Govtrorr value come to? 3.58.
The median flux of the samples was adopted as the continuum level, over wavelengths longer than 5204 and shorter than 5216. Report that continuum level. 3.48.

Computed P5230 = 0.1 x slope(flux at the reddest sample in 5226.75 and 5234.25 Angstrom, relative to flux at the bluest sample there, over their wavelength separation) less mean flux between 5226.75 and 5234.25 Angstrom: -3.6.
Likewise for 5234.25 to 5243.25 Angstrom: -3.7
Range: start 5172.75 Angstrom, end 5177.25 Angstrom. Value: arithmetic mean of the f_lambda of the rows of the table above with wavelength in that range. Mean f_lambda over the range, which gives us 3.0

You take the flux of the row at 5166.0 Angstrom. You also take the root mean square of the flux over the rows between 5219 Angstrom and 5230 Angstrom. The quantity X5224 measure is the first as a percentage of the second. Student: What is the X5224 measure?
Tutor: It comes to 92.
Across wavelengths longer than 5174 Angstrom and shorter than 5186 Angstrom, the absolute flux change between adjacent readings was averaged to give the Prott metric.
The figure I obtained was 0.113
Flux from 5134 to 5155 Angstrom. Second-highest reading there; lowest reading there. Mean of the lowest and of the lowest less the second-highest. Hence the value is 1.33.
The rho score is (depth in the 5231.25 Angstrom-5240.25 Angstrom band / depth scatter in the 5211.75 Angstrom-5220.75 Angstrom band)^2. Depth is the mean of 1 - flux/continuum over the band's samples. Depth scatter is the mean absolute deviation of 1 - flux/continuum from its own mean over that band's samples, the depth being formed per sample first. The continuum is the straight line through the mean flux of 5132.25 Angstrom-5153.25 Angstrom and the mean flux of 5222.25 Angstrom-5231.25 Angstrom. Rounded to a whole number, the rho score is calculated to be 28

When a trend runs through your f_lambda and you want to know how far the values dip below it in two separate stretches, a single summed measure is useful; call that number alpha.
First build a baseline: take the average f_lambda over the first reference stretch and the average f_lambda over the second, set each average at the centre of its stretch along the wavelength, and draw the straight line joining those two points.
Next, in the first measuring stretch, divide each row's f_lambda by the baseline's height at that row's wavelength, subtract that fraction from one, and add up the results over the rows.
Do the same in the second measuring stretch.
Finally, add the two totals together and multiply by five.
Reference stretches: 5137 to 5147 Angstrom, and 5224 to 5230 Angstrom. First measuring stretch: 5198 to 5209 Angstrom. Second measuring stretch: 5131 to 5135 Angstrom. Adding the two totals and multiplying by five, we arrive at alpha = -0.3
